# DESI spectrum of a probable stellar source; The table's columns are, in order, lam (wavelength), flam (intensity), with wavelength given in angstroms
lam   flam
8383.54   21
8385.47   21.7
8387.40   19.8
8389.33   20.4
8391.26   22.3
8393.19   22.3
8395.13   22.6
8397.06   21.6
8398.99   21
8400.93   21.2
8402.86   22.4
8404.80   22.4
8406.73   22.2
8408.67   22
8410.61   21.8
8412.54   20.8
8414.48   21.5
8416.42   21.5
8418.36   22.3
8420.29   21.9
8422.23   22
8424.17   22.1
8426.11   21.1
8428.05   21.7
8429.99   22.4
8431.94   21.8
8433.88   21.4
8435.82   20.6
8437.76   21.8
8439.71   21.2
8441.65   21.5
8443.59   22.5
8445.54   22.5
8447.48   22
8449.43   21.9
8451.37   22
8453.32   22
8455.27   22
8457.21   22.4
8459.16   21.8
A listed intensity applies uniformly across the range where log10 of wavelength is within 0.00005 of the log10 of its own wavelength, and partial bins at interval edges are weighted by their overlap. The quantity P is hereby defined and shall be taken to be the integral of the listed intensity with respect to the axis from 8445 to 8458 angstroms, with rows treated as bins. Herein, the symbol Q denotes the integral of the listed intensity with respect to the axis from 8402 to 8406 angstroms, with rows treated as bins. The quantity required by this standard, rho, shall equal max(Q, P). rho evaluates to 287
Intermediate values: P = 287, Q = 90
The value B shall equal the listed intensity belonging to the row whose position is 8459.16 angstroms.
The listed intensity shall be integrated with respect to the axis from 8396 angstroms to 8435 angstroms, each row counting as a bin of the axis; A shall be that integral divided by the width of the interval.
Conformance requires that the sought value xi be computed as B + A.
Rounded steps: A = 21.8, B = 21.8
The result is 43.55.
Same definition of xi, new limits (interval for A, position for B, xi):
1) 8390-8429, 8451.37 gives 43.83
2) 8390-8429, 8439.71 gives 43.03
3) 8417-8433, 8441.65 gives 43.40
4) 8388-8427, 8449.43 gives 43.66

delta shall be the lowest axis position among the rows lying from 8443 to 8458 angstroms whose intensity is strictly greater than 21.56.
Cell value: 8443.59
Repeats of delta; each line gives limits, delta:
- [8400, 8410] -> 8402.86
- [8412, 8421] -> 8418.36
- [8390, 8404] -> 8391.26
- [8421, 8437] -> 8422.23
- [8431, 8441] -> 8431.94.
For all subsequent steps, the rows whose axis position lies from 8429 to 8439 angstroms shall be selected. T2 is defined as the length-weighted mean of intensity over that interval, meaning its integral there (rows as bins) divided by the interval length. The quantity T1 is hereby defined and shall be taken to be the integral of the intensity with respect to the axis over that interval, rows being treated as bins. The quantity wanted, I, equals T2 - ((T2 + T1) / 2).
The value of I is -97.1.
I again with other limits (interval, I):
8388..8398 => -98.0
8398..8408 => -98.3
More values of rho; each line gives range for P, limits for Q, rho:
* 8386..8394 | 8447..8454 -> 170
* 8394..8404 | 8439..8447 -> 218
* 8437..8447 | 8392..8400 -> 219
